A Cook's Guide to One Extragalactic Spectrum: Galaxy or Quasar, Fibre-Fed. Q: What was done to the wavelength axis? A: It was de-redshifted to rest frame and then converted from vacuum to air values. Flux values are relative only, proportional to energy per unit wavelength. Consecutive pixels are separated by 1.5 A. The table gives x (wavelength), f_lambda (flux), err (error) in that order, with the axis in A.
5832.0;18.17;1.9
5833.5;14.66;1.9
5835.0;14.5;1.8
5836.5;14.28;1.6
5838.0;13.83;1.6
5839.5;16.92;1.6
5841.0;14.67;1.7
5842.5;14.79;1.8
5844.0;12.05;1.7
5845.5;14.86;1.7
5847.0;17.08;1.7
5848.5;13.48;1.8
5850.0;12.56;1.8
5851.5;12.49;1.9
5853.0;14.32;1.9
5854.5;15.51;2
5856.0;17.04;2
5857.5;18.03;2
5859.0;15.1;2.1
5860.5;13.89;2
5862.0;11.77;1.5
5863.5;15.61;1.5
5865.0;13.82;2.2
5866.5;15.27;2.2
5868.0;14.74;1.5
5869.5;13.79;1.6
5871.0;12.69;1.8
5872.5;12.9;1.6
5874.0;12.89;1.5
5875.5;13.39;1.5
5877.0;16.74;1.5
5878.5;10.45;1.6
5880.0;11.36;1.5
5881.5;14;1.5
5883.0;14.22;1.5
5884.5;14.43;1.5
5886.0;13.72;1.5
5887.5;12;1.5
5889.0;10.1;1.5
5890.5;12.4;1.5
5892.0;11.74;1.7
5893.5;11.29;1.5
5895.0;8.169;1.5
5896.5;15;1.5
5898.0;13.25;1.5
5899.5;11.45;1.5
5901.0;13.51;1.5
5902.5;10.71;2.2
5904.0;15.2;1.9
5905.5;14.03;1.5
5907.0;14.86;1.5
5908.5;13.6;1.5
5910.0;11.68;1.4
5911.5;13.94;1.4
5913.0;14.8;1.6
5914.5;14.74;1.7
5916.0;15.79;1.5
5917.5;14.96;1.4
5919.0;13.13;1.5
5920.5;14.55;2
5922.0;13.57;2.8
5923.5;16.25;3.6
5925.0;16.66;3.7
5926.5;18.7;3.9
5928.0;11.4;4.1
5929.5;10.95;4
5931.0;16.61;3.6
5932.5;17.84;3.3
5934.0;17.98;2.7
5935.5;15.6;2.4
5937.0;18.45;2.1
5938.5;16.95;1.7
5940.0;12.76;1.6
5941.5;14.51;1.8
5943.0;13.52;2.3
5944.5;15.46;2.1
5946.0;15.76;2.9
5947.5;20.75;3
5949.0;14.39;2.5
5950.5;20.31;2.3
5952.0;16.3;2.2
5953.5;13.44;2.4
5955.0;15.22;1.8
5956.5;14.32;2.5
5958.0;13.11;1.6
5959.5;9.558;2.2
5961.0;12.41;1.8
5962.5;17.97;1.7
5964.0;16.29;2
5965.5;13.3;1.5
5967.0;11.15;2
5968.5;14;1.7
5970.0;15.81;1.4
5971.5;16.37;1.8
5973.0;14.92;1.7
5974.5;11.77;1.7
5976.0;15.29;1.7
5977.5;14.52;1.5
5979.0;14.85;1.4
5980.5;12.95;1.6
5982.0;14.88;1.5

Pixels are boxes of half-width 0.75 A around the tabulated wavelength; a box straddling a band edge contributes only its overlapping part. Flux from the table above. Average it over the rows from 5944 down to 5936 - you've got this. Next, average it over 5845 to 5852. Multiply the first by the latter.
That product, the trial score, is 215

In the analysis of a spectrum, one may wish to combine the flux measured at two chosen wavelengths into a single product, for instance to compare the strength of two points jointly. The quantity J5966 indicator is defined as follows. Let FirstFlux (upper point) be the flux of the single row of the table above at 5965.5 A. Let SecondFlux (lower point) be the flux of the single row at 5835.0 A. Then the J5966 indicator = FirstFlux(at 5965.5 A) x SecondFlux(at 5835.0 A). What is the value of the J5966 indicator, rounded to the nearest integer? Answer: 193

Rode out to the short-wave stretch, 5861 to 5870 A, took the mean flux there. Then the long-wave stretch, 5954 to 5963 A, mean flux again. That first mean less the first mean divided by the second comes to 13.1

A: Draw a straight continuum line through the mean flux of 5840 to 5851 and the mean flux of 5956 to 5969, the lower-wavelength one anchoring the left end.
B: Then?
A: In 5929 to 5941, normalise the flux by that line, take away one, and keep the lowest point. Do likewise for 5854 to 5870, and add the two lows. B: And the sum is -0.37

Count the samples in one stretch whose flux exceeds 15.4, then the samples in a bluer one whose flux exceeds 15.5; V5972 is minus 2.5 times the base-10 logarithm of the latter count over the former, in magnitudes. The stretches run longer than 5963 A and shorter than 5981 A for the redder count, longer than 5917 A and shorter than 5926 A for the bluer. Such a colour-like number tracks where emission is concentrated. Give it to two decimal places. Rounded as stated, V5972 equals 0.44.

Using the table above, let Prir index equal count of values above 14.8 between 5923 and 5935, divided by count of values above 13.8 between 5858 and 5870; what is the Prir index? 1.0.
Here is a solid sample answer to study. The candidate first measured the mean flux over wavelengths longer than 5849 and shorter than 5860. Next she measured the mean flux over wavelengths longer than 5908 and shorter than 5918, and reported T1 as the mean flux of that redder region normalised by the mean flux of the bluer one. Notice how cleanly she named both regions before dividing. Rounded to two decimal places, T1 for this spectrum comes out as 0.95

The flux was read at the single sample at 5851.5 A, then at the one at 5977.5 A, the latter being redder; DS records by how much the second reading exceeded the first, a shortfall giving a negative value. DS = 2.0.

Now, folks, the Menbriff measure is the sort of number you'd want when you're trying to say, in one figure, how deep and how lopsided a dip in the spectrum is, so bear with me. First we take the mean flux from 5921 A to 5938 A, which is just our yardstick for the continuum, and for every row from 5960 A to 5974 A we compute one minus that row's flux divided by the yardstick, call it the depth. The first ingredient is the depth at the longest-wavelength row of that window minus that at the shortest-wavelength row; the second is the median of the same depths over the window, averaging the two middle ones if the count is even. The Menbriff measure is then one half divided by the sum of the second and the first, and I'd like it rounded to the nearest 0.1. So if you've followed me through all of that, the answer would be -4.9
